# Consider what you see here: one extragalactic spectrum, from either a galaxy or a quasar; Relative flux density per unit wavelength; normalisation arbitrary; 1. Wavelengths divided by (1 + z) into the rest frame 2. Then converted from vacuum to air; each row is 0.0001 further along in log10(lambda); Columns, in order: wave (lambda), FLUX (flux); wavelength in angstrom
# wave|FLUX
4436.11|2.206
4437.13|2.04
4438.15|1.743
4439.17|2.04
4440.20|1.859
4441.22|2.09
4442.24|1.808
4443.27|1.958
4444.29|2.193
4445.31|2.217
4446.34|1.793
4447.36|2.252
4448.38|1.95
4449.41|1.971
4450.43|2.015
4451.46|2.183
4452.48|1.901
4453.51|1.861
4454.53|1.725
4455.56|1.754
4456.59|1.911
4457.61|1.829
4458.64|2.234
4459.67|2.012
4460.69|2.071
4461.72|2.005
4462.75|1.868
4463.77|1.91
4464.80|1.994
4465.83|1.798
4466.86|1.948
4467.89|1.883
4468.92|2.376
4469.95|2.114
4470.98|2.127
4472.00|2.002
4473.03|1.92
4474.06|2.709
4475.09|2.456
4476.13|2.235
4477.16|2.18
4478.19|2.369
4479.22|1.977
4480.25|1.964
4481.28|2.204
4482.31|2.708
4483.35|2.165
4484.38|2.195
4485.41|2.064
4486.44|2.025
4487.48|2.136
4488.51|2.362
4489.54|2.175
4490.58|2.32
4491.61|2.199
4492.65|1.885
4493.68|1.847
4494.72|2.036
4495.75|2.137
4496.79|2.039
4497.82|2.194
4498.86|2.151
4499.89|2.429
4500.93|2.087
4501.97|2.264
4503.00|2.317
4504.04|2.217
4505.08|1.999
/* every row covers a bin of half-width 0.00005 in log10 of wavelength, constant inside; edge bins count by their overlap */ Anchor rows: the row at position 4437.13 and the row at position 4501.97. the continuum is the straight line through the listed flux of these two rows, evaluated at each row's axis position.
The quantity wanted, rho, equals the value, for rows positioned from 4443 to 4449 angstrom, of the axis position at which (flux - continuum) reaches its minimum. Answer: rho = 4446.34 angstrom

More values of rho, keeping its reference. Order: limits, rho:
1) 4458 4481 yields 4465.83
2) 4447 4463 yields 4454.53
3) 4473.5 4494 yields 4493.68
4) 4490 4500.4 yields 4493.68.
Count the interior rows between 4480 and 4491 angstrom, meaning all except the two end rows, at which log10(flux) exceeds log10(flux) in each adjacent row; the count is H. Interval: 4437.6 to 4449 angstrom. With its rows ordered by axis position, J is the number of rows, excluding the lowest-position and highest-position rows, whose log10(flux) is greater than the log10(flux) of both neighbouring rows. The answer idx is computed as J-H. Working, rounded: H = 3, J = 4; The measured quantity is 1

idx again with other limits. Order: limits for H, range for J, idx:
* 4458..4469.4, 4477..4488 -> 0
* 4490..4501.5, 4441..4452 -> -1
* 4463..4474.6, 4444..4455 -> -1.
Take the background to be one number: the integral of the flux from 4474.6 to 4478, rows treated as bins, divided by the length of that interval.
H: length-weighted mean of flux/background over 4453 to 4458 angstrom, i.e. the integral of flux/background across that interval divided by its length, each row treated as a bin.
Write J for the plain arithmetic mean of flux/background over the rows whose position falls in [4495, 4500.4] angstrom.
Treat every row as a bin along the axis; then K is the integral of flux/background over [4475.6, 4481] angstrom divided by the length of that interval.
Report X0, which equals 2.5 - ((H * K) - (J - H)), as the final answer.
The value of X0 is 1.92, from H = 0.79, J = 0.96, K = 0.937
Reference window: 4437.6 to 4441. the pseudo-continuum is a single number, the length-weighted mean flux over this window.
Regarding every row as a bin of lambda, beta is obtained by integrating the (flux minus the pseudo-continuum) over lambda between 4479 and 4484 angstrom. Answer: 1.6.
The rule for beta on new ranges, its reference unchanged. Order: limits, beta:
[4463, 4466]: 0.0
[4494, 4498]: 0.7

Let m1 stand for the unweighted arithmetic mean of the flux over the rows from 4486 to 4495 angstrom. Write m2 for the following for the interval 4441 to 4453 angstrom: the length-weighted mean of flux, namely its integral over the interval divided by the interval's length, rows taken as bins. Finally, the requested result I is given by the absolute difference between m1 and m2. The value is 0.08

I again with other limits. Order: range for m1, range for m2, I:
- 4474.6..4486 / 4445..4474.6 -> 0.22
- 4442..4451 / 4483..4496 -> 0.10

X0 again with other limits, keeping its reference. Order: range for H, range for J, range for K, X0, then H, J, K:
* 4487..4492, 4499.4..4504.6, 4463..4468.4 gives 1.70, 0.98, 0.99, 0.831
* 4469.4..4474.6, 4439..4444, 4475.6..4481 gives 1.51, 0.95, 0.85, 0.937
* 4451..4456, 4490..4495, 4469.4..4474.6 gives 1.79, 0.82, 0.90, 0.952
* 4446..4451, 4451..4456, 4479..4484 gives 1.60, 0.88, 0.82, 0.967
